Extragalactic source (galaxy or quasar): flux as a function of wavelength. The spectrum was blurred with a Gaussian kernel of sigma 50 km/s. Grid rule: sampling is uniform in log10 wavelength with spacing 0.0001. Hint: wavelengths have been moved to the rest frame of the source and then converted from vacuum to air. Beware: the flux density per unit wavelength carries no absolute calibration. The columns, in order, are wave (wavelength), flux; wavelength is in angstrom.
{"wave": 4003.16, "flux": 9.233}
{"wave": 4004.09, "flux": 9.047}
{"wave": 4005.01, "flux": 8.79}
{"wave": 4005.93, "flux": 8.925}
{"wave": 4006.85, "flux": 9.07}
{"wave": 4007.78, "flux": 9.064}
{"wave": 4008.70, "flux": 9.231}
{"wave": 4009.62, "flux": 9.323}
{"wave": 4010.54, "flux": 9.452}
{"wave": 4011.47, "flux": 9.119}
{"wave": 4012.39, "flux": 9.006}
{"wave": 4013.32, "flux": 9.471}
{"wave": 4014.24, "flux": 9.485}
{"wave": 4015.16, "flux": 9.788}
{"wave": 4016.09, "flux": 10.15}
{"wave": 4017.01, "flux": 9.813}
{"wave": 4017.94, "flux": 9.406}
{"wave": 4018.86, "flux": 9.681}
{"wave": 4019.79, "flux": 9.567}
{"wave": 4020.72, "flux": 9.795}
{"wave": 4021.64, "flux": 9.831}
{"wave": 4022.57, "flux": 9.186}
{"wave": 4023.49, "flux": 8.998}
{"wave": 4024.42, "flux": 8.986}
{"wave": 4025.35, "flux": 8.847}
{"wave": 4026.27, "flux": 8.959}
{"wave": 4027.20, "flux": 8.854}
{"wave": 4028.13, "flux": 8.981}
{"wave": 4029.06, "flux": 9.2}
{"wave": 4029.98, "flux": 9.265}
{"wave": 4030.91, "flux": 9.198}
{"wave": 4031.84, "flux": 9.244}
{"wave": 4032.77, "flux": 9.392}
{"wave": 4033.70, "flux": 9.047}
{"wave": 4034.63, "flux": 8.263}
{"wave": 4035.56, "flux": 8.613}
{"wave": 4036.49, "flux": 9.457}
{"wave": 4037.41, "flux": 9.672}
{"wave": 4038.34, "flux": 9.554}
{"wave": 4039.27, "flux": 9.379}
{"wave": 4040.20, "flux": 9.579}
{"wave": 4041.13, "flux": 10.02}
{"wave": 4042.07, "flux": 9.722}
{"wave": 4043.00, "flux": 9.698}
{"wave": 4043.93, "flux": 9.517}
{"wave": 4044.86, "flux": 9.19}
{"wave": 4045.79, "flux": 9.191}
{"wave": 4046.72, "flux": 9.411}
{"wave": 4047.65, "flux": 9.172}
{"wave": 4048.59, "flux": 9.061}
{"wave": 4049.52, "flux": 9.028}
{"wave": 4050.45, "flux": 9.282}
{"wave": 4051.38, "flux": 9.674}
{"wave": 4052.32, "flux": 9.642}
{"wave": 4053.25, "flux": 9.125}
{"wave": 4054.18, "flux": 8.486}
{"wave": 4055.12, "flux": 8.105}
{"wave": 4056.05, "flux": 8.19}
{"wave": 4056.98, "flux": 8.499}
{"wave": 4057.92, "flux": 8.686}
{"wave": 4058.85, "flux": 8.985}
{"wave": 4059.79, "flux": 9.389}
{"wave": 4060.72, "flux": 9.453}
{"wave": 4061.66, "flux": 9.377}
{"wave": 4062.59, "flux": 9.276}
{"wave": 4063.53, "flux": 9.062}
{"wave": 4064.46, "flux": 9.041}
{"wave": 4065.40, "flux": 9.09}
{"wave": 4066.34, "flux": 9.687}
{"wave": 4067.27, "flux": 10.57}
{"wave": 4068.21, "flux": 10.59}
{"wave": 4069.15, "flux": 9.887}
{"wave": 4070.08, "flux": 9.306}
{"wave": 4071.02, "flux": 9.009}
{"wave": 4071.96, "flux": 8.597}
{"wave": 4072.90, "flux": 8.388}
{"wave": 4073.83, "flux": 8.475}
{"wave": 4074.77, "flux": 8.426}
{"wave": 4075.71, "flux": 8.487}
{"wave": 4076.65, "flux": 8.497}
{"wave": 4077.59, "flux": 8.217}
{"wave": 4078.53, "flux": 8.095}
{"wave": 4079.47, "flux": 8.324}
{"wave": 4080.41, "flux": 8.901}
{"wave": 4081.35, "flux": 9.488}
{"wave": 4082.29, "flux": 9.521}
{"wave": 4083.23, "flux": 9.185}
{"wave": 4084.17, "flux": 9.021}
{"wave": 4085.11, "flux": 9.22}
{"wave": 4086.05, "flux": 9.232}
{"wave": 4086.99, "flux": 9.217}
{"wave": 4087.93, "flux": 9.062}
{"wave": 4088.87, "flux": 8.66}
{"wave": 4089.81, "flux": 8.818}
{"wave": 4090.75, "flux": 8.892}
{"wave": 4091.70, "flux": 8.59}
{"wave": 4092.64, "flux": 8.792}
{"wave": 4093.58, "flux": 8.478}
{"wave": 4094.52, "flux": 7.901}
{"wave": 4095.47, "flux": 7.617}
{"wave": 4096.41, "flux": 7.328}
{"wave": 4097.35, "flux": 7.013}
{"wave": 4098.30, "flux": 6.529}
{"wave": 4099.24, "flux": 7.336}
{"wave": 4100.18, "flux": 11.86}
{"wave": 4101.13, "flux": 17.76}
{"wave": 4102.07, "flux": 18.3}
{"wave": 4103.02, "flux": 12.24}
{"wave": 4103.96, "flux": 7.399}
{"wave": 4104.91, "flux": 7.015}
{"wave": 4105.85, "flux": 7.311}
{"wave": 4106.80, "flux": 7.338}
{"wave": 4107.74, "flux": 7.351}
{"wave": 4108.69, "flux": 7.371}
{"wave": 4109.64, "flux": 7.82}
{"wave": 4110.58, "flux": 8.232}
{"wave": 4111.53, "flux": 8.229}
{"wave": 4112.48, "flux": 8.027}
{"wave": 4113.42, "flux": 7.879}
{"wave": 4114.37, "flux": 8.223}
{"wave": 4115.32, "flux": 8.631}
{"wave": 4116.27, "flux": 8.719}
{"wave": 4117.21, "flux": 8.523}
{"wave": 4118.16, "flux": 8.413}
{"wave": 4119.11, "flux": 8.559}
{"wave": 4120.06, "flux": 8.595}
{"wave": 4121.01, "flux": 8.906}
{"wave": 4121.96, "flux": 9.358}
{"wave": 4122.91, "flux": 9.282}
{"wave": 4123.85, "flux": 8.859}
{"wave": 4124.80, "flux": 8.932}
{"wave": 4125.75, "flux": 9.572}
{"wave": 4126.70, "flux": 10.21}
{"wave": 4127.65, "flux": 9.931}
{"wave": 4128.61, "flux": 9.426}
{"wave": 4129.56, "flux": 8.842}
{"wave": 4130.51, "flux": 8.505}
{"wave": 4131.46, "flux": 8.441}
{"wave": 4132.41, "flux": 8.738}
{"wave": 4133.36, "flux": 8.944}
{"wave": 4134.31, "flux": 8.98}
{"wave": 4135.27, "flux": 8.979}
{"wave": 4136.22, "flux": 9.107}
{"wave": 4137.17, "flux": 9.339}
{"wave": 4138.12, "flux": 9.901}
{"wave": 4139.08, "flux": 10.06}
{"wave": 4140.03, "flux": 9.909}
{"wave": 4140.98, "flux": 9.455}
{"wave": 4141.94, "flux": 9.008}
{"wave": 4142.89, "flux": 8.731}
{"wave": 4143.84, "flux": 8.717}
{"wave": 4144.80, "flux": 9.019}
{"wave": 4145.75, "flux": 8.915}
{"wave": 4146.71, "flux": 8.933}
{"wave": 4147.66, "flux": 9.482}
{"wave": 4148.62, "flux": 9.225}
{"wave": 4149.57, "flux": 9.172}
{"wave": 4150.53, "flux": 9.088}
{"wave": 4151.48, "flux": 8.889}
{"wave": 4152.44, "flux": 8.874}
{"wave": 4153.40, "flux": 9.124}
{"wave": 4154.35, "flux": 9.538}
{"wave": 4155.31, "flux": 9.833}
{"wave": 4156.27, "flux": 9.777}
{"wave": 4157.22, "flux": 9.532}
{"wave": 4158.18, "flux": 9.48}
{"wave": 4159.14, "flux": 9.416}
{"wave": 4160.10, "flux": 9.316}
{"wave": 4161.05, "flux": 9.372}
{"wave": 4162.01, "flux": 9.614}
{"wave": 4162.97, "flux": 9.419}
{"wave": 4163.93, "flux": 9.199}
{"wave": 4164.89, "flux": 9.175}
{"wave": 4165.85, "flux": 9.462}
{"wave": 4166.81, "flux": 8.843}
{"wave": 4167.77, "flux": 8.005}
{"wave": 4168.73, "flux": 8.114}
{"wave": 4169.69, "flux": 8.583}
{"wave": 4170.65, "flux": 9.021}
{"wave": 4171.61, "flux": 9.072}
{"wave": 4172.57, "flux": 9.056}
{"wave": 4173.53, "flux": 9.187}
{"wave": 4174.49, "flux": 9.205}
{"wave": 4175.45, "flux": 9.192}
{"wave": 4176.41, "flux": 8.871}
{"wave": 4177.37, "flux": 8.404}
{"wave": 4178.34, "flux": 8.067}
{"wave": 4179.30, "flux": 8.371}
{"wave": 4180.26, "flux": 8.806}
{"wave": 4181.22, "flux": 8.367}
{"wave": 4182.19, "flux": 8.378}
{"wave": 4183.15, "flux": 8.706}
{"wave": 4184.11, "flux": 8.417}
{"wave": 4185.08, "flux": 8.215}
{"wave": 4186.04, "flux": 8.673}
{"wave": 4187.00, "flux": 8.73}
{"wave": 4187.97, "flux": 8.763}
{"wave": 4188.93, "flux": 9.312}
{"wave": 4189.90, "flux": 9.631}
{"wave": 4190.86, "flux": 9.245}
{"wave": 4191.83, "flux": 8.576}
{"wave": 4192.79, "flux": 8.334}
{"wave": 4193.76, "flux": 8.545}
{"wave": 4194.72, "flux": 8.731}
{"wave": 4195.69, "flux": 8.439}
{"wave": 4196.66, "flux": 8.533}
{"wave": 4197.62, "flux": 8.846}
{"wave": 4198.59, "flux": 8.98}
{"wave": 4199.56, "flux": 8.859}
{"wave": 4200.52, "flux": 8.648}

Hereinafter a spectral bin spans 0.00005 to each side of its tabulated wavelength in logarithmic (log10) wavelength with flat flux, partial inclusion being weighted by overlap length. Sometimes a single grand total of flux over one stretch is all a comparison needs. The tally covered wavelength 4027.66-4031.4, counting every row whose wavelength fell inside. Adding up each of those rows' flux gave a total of 36.6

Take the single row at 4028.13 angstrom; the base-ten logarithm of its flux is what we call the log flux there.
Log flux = 0.953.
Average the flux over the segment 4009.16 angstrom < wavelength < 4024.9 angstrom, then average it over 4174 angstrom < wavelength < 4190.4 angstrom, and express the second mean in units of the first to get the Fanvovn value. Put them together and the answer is 0.92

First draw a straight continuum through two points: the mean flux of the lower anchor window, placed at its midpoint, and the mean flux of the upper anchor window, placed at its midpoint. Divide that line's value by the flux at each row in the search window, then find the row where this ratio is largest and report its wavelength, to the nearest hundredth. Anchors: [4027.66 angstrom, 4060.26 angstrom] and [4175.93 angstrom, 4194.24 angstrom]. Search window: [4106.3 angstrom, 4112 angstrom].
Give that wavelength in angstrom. 4106.80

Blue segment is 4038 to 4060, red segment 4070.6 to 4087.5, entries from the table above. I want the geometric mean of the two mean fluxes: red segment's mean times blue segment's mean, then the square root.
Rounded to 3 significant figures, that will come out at 8.99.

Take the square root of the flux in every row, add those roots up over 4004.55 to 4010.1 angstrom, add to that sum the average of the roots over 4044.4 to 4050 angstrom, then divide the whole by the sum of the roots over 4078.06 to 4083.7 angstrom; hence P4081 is 1.18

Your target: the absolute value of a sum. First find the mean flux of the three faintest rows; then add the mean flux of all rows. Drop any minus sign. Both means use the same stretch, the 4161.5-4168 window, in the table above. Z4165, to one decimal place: 17.8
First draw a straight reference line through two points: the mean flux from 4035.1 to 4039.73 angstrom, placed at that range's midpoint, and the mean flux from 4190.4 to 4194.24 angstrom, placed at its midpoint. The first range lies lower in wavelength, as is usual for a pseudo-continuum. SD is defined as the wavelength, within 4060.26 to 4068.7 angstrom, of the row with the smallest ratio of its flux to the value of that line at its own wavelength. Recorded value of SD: 4064.46 angstrom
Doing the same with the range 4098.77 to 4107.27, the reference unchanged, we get 4104.91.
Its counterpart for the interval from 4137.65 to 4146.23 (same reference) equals 4143.84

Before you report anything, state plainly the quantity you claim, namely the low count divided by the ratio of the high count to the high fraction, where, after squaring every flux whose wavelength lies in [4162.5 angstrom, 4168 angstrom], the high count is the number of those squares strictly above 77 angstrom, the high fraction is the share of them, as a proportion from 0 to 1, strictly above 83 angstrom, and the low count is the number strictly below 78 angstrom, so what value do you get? 0.13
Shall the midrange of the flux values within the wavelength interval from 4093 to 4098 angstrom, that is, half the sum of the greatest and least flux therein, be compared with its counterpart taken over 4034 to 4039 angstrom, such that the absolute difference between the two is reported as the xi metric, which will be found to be 1.2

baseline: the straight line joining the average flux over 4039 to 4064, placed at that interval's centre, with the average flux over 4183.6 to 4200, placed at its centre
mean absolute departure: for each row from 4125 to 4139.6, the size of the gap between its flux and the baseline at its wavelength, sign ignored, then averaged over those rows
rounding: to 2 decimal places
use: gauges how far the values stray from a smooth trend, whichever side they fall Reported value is 0.49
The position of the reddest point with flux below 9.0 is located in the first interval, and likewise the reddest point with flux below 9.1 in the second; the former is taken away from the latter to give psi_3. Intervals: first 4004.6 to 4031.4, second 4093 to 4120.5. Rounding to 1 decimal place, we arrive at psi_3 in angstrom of 91.9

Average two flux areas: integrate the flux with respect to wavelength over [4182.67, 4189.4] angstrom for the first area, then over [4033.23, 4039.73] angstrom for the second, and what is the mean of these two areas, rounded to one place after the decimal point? 59.0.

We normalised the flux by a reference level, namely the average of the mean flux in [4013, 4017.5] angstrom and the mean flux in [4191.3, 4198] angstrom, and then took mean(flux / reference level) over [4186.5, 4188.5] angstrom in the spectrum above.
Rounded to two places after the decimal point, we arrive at 0.96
